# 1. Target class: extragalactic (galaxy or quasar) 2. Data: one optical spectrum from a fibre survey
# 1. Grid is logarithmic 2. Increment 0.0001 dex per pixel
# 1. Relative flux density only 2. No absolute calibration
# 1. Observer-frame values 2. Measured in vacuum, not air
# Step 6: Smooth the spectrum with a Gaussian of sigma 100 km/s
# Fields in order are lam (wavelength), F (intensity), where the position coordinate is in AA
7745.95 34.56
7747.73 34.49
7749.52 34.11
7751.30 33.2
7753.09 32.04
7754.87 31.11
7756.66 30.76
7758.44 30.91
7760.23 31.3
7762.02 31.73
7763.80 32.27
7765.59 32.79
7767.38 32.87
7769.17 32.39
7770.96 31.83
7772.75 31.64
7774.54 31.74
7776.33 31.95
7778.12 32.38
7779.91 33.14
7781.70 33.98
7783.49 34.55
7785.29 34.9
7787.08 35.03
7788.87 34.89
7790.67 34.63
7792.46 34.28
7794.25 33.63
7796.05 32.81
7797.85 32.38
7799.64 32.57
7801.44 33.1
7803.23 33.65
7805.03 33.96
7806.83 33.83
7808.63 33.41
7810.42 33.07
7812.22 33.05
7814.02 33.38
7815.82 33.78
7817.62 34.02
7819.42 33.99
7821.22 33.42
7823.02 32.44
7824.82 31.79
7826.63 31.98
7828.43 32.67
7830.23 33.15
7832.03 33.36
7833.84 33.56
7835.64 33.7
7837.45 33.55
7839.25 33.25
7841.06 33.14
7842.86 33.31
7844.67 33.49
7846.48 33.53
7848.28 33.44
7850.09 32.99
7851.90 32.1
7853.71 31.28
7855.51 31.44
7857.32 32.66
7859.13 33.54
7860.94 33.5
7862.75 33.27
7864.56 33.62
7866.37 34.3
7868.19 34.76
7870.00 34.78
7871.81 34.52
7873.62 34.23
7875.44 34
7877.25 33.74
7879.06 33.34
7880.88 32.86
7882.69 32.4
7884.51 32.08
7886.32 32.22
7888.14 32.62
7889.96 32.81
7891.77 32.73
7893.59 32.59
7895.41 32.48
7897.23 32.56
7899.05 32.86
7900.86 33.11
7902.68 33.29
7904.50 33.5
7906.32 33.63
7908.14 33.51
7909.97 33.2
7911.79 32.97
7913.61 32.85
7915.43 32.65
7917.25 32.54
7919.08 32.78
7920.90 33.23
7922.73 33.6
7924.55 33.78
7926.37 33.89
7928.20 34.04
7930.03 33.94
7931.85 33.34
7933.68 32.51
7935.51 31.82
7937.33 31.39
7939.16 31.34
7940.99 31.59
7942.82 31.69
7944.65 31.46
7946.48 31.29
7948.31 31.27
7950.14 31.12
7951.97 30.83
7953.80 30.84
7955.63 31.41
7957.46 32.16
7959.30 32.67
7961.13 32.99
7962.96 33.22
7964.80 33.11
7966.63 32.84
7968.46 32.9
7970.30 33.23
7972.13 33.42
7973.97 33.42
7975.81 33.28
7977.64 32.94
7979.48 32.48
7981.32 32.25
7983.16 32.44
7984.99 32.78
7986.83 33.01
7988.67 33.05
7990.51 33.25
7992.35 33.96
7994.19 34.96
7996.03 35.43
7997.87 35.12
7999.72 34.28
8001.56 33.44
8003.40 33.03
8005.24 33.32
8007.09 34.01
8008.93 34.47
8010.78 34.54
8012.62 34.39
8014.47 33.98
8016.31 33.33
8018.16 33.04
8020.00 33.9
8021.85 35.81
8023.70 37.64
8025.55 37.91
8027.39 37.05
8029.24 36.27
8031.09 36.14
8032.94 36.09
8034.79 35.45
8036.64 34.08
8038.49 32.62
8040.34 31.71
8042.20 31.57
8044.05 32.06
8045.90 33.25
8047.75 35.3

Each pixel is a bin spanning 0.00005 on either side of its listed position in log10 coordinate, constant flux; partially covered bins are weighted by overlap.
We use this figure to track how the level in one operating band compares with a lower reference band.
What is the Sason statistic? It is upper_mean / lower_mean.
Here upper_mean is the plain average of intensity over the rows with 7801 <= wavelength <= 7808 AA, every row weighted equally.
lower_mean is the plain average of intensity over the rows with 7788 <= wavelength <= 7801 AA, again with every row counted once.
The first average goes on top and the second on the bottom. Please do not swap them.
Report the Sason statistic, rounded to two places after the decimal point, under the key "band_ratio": 1.00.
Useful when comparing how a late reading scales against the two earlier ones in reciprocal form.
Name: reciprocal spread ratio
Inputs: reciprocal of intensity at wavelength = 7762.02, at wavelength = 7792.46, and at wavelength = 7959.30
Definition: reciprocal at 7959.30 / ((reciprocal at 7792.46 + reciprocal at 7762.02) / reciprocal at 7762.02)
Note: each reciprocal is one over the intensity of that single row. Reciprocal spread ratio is 0.0159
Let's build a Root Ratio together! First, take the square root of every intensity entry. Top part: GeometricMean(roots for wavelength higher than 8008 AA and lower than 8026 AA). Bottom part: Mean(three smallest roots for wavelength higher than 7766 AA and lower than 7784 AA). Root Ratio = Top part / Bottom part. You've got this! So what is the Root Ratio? 1.048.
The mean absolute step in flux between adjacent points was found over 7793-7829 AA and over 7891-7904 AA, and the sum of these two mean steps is 0.59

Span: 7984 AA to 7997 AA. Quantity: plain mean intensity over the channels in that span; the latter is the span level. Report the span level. 33.8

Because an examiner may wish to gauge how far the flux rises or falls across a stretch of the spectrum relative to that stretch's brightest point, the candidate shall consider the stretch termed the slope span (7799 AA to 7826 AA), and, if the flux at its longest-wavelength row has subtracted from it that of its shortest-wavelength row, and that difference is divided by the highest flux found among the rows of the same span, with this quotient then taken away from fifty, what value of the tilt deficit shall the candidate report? 50.02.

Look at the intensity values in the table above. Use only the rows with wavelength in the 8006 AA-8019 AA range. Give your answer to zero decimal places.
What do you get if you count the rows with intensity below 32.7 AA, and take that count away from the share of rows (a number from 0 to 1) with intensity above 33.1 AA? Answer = 1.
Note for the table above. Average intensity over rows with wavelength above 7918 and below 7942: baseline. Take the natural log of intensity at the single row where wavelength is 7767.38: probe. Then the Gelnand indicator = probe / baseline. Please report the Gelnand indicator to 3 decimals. 0.106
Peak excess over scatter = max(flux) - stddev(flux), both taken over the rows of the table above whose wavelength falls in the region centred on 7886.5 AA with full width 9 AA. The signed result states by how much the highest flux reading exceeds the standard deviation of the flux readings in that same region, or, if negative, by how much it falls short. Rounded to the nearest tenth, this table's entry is 32.5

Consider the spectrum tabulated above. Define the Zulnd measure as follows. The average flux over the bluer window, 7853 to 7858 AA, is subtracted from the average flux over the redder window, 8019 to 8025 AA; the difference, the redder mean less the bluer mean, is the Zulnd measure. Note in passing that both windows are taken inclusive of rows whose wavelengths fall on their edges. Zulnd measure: 4.0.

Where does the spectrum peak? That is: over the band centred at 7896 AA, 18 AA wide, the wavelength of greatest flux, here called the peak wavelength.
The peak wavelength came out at 7904.50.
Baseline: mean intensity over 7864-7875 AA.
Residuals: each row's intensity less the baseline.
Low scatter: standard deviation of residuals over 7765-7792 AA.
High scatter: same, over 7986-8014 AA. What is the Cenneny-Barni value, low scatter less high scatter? 0.5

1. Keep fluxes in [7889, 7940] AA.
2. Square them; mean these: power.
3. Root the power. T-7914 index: 33.0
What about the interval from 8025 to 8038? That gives 36.2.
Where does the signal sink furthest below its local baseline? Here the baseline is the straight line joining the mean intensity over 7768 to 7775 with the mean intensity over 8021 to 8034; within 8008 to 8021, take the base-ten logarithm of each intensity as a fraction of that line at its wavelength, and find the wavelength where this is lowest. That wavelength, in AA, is 8018.16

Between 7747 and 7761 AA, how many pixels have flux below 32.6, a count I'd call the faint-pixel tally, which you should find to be 5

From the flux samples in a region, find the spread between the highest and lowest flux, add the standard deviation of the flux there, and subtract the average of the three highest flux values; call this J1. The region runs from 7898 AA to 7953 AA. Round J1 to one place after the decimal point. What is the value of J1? -29.8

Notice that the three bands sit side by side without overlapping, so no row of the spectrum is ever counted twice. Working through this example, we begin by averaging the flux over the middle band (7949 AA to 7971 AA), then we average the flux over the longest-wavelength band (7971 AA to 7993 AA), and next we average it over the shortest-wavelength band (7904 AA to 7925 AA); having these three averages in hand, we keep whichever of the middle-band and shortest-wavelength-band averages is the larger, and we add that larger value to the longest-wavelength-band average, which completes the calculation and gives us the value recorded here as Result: 66.2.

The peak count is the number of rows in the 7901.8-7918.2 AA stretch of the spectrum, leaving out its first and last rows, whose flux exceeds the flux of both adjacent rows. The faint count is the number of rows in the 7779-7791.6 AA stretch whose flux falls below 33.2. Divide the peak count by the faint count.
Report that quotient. 1.0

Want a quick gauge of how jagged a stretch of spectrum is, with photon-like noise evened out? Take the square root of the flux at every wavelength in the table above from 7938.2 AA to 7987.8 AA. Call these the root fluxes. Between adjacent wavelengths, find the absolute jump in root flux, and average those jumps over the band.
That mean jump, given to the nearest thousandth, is 0.022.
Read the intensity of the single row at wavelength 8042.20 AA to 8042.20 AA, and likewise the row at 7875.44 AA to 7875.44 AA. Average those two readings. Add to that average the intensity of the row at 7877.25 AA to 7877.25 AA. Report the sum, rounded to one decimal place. 66.5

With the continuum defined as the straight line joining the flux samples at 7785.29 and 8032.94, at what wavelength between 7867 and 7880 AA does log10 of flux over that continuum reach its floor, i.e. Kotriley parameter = 7879.06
